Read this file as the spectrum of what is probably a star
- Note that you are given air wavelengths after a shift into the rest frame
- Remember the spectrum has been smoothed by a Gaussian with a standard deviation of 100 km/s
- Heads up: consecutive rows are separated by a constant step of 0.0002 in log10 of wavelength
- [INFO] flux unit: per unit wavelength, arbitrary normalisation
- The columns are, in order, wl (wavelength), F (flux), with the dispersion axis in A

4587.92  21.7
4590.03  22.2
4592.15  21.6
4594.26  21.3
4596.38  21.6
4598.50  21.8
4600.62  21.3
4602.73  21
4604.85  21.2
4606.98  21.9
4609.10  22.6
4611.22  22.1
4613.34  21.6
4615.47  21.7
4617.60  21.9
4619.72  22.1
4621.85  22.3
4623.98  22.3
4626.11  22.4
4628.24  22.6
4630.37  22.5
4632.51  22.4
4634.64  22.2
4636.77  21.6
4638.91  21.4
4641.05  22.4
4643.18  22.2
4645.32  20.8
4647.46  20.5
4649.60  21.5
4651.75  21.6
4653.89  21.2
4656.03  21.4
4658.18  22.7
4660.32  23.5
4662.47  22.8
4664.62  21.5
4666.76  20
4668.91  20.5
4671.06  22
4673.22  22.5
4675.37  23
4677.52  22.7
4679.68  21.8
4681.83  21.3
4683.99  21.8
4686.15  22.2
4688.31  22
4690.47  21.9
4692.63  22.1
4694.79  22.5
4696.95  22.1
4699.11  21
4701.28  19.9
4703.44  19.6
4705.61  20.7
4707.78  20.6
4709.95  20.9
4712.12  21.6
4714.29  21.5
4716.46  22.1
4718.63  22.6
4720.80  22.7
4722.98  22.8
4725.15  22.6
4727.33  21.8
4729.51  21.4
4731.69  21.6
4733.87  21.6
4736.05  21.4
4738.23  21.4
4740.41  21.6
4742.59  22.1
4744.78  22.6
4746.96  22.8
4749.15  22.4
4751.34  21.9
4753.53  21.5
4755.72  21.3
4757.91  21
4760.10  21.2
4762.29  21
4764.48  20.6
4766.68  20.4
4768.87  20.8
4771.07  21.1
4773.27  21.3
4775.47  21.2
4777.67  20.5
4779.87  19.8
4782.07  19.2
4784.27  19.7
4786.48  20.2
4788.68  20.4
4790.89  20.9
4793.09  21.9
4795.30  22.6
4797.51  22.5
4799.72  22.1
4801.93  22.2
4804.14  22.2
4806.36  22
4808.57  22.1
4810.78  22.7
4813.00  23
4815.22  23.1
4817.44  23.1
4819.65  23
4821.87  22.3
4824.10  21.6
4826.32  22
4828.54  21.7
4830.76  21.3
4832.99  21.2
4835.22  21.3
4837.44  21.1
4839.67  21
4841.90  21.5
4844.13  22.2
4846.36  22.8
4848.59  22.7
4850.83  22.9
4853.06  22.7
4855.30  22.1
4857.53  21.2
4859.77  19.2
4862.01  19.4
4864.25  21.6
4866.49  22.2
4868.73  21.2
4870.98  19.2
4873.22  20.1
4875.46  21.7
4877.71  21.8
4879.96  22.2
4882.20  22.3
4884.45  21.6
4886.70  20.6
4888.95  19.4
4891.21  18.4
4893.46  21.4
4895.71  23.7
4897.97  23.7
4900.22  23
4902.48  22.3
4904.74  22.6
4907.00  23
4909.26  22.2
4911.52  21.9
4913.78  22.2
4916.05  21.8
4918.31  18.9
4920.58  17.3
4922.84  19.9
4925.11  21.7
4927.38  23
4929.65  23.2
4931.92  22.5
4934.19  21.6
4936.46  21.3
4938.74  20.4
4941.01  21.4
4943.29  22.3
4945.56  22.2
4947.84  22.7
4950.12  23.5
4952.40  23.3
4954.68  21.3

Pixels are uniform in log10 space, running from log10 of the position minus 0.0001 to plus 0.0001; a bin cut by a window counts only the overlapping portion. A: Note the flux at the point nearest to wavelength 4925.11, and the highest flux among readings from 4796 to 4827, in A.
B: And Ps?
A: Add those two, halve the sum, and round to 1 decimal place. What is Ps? 22.4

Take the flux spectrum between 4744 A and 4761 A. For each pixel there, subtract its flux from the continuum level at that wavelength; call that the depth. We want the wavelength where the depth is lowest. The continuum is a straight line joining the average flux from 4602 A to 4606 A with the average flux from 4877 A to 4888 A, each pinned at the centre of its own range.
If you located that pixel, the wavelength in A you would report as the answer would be 4746.96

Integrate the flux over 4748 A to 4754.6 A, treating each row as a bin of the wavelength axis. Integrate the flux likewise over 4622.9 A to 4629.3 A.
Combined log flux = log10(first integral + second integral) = 2.46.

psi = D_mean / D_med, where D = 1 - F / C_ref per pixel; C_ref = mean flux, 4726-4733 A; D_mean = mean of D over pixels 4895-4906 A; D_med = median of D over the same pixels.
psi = 1.0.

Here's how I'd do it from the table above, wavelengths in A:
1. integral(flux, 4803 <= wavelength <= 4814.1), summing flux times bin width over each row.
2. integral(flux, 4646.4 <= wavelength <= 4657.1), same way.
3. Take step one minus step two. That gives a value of 21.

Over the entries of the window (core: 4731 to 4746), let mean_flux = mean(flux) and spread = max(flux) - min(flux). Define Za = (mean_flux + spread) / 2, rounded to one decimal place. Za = 11.5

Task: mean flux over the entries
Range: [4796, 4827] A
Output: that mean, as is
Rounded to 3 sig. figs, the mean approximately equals 22.4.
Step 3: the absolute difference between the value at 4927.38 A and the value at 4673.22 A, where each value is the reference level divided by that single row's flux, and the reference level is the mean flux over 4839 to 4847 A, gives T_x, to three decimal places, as 0.021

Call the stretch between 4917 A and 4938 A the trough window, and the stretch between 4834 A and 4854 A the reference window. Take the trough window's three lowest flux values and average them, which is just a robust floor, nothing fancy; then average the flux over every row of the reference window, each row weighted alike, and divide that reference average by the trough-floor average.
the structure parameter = 1.18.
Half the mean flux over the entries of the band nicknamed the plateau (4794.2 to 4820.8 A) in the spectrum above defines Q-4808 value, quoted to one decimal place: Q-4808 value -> 11.3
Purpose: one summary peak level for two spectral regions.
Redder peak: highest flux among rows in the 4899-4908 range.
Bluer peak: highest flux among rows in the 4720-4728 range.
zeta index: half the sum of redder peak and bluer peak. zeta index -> 22.9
